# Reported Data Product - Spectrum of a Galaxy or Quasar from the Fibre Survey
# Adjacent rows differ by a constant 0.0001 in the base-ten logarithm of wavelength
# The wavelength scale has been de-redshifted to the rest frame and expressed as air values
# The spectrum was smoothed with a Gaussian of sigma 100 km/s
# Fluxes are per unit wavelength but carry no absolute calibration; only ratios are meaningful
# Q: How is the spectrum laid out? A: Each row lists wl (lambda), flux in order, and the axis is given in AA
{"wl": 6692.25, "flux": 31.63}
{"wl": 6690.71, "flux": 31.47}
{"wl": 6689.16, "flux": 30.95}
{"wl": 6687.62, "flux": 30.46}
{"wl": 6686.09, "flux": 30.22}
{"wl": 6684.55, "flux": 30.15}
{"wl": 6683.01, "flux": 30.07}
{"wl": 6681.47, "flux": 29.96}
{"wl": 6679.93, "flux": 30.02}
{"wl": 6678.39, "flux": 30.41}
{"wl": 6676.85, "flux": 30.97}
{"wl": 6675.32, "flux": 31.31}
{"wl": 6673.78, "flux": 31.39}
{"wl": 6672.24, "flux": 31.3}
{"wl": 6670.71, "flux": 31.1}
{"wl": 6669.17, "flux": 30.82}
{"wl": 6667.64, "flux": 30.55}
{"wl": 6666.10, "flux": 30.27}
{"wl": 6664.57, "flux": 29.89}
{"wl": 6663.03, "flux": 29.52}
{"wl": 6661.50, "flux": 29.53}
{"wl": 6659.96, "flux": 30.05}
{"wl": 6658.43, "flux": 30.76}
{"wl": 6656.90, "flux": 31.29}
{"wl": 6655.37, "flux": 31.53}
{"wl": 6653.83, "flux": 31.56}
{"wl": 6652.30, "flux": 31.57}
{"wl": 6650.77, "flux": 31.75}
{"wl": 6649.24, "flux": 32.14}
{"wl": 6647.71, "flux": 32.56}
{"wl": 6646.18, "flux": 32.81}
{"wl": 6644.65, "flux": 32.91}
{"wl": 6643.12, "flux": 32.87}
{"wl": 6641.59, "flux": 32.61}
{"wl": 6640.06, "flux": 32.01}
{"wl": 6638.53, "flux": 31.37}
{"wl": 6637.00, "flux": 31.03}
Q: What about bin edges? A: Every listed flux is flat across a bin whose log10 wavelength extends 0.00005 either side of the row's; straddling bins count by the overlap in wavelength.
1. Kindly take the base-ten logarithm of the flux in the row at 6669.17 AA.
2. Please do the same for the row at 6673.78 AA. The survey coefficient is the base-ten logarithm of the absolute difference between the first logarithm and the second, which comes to -2.1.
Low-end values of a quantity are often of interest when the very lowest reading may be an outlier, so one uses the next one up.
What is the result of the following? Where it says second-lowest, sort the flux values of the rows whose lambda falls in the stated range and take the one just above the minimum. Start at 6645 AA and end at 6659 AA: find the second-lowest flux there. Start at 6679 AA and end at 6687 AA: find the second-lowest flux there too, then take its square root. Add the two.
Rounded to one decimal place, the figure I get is 36.8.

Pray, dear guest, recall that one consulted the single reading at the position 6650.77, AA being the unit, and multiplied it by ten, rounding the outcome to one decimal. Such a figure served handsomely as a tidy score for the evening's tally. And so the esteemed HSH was 317.5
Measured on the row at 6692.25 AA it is 316.3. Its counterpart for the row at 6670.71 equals 311.0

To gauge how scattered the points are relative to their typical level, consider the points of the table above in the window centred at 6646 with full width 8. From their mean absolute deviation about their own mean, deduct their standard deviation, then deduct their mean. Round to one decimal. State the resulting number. -32.7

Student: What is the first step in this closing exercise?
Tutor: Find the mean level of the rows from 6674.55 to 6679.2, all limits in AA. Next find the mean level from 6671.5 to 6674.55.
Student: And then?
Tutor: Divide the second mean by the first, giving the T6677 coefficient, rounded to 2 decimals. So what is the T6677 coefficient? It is 1.01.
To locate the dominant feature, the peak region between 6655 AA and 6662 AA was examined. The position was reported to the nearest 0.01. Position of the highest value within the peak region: 6655.37 AA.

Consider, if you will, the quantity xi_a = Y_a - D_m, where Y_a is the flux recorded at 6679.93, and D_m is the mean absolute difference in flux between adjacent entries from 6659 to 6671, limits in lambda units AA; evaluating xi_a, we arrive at 29.7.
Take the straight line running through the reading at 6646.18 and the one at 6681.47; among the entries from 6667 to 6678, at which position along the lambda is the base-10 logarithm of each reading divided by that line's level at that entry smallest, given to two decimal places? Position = 6667.64 AA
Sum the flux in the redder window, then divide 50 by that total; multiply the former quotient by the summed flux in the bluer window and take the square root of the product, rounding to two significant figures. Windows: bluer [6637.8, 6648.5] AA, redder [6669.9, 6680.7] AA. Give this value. 7.2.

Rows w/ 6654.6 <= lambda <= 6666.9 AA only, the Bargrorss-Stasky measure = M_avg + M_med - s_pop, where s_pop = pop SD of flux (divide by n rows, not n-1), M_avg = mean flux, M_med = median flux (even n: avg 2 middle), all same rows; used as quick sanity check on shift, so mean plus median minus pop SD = 59.8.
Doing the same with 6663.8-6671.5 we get 60.7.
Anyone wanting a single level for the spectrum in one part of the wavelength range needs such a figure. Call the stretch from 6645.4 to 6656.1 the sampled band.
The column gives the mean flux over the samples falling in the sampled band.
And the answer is 32.0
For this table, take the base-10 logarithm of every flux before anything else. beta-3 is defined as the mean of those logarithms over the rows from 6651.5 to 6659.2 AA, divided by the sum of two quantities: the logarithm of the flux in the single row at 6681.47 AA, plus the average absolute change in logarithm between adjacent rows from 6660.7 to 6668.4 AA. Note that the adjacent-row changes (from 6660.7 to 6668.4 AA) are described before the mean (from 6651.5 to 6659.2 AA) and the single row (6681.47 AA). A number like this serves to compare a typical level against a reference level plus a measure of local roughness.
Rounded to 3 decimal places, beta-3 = 1.011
